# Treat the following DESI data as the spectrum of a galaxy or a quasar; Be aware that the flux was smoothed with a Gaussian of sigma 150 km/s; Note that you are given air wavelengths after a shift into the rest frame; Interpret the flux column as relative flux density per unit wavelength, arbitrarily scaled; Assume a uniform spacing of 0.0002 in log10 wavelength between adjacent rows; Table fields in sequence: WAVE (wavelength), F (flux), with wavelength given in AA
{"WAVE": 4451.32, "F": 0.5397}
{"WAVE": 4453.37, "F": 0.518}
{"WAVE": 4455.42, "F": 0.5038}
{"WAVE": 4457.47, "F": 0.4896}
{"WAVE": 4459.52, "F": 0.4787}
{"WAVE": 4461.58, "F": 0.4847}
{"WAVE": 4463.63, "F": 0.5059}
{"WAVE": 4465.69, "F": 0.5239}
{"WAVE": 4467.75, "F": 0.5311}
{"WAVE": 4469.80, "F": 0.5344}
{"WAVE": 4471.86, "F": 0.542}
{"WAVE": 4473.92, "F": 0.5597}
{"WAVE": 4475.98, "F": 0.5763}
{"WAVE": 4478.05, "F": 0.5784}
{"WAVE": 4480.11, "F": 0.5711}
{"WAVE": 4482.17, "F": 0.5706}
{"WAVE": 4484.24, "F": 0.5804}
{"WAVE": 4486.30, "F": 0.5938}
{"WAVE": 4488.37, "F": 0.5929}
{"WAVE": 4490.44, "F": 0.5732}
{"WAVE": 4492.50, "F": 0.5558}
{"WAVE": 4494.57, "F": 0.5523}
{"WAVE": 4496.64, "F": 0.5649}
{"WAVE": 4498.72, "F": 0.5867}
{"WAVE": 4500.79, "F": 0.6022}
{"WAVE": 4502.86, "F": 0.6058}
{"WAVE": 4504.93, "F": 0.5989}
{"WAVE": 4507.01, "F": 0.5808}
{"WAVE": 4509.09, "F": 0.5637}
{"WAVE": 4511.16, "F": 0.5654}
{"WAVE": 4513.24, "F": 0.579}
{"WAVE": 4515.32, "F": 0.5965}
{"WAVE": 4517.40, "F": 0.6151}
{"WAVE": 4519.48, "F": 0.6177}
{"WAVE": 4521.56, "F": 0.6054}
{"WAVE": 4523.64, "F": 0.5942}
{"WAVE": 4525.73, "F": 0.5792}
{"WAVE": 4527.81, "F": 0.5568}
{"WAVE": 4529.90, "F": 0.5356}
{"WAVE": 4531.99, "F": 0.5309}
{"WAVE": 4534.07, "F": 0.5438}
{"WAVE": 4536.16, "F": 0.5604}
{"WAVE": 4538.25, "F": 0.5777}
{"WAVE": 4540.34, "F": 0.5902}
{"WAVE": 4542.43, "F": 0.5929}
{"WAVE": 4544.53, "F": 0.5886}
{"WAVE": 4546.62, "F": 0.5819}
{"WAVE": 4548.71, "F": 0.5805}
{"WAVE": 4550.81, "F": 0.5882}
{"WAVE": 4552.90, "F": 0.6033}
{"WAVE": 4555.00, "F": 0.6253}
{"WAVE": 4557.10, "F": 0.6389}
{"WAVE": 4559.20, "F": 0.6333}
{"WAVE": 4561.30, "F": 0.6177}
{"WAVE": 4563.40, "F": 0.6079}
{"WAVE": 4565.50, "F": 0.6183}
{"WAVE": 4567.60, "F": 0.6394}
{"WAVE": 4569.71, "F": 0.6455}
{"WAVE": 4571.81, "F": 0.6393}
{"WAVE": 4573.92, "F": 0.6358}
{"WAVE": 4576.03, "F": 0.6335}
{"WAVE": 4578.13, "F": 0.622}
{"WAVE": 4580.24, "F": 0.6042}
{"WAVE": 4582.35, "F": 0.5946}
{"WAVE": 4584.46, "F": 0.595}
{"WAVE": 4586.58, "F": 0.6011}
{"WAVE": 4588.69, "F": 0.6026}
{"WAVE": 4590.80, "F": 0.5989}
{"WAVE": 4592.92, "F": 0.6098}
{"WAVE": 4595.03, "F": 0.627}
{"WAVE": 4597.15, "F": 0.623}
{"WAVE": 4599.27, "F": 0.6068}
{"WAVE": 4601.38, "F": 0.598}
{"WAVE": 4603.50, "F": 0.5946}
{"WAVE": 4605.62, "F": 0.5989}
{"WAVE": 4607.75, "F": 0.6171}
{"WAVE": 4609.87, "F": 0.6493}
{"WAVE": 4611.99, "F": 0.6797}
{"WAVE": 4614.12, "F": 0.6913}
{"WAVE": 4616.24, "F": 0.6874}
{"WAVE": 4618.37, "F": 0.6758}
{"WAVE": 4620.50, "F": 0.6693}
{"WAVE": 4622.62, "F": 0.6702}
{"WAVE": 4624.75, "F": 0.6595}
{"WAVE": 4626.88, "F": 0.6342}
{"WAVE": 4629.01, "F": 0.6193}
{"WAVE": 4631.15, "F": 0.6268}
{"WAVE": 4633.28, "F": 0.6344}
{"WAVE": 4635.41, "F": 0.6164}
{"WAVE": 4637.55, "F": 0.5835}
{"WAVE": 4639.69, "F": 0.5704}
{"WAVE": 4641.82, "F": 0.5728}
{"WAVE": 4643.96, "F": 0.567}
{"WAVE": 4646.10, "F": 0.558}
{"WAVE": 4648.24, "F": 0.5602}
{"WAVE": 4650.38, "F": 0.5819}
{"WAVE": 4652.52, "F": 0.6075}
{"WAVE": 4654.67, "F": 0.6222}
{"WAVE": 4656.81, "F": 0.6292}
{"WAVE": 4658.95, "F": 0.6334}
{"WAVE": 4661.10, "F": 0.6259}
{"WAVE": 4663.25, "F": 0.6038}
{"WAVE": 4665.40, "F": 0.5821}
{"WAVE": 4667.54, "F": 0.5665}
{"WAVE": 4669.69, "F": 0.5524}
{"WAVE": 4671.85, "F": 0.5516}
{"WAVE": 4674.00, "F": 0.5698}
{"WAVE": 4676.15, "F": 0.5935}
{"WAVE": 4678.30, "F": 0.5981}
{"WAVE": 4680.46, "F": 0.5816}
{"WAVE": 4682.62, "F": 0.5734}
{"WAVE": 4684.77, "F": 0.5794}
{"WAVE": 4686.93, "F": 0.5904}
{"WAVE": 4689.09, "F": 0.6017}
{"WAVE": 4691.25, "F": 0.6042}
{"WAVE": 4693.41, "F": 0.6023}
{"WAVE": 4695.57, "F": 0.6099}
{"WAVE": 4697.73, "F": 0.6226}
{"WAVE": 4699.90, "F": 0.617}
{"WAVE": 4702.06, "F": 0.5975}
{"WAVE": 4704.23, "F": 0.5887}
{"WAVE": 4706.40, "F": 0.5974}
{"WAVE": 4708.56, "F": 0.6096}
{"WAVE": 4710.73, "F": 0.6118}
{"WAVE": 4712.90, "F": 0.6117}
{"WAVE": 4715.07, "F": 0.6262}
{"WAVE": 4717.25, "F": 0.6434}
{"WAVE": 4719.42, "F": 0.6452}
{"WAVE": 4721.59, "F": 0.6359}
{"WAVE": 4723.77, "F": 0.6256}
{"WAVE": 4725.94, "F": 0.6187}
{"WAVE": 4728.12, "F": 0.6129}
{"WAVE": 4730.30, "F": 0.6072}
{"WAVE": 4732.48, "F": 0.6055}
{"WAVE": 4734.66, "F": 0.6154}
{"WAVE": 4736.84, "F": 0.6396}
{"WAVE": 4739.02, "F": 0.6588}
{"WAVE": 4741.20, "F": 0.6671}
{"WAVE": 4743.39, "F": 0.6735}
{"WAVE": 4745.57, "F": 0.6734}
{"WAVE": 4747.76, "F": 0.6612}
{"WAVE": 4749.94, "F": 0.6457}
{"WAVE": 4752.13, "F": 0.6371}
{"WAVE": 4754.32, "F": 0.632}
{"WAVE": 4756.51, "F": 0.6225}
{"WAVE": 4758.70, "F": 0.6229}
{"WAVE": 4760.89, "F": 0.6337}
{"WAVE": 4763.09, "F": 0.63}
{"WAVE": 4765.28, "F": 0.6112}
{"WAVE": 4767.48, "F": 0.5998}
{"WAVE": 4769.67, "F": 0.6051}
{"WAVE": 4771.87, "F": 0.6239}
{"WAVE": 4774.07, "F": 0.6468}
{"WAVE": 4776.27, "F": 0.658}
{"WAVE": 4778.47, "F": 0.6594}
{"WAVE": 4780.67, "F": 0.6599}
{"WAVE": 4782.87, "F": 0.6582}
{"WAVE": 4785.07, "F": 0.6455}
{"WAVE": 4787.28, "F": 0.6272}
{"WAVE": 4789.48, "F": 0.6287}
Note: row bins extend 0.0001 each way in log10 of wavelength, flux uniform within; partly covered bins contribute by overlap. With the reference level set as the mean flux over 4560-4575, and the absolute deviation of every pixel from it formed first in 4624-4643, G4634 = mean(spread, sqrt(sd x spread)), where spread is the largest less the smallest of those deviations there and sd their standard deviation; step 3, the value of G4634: 0.046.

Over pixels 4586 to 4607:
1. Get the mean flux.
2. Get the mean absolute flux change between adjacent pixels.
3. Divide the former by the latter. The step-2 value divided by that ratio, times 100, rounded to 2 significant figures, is 0.010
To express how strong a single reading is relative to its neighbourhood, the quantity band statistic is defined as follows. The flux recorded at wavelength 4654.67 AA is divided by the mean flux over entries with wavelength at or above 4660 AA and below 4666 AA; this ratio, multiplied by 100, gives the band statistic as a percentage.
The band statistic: 103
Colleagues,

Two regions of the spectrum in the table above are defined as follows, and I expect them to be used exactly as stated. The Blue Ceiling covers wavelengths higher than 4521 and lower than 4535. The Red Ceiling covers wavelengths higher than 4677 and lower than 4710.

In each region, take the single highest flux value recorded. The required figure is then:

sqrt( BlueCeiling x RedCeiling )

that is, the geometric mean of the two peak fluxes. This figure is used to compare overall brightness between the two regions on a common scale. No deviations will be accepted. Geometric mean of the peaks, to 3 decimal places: 0.614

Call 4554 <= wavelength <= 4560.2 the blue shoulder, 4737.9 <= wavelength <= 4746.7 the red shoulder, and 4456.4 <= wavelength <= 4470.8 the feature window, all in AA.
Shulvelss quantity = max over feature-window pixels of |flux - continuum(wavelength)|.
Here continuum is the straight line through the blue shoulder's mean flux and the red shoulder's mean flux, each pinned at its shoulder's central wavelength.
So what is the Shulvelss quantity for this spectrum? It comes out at 0.13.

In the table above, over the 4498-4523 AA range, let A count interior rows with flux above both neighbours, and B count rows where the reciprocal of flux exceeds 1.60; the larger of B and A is 12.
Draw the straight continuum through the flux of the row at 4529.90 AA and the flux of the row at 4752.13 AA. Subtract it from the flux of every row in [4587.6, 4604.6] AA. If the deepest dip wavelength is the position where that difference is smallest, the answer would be 4603.50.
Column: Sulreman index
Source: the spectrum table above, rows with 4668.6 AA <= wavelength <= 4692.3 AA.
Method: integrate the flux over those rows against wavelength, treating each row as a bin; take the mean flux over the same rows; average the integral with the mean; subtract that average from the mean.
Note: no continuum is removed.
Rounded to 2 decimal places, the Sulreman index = -6.60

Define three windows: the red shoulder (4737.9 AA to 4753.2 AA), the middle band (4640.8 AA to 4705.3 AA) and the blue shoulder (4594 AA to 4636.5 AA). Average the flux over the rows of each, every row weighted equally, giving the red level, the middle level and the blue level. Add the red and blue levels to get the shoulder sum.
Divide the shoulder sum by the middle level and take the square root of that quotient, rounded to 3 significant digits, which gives 1.48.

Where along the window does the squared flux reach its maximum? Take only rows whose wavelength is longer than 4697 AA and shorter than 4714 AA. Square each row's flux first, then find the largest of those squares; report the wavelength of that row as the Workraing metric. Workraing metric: 4697.73 AA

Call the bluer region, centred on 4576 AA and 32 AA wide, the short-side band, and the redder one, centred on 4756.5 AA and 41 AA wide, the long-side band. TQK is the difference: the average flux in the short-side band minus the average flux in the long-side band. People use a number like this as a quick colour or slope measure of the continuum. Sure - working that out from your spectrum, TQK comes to -0.022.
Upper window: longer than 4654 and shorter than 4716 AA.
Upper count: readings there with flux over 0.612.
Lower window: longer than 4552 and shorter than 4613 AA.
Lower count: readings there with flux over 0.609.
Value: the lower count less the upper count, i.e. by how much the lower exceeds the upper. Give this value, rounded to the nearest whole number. 10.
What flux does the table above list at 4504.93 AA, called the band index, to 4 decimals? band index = 0.5989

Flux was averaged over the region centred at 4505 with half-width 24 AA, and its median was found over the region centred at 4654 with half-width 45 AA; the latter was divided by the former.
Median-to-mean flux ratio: 1.03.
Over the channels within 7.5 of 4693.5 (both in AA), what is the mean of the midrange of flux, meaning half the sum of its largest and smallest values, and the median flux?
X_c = 0.61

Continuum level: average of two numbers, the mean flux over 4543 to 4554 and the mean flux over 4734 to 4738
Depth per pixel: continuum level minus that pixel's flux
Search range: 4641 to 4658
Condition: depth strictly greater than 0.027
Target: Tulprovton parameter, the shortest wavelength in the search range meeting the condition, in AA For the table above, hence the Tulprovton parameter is 4641.82 AA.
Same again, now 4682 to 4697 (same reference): 4682.62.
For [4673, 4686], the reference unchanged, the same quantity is 4674.00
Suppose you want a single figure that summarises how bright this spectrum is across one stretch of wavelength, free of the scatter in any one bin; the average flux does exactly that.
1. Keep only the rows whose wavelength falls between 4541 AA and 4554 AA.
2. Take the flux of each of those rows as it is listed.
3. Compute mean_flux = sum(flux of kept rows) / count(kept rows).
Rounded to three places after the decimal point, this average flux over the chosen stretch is 0.589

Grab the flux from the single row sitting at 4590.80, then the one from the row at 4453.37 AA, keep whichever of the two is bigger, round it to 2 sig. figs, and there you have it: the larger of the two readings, 0.60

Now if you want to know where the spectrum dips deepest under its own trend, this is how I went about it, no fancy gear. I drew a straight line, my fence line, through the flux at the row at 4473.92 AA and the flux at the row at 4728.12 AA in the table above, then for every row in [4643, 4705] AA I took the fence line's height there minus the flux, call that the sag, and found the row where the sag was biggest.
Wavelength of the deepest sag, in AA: 4671.85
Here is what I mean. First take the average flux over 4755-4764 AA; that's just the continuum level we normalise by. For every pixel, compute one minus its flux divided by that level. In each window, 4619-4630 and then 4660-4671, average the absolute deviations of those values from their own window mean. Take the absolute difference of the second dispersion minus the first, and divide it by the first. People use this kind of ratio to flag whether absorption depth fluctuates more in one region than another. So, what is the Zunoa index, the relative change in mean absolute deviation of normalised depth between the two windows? 0.21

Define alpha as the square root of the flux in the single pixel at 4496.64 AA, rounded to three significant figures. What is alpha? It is 0.752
